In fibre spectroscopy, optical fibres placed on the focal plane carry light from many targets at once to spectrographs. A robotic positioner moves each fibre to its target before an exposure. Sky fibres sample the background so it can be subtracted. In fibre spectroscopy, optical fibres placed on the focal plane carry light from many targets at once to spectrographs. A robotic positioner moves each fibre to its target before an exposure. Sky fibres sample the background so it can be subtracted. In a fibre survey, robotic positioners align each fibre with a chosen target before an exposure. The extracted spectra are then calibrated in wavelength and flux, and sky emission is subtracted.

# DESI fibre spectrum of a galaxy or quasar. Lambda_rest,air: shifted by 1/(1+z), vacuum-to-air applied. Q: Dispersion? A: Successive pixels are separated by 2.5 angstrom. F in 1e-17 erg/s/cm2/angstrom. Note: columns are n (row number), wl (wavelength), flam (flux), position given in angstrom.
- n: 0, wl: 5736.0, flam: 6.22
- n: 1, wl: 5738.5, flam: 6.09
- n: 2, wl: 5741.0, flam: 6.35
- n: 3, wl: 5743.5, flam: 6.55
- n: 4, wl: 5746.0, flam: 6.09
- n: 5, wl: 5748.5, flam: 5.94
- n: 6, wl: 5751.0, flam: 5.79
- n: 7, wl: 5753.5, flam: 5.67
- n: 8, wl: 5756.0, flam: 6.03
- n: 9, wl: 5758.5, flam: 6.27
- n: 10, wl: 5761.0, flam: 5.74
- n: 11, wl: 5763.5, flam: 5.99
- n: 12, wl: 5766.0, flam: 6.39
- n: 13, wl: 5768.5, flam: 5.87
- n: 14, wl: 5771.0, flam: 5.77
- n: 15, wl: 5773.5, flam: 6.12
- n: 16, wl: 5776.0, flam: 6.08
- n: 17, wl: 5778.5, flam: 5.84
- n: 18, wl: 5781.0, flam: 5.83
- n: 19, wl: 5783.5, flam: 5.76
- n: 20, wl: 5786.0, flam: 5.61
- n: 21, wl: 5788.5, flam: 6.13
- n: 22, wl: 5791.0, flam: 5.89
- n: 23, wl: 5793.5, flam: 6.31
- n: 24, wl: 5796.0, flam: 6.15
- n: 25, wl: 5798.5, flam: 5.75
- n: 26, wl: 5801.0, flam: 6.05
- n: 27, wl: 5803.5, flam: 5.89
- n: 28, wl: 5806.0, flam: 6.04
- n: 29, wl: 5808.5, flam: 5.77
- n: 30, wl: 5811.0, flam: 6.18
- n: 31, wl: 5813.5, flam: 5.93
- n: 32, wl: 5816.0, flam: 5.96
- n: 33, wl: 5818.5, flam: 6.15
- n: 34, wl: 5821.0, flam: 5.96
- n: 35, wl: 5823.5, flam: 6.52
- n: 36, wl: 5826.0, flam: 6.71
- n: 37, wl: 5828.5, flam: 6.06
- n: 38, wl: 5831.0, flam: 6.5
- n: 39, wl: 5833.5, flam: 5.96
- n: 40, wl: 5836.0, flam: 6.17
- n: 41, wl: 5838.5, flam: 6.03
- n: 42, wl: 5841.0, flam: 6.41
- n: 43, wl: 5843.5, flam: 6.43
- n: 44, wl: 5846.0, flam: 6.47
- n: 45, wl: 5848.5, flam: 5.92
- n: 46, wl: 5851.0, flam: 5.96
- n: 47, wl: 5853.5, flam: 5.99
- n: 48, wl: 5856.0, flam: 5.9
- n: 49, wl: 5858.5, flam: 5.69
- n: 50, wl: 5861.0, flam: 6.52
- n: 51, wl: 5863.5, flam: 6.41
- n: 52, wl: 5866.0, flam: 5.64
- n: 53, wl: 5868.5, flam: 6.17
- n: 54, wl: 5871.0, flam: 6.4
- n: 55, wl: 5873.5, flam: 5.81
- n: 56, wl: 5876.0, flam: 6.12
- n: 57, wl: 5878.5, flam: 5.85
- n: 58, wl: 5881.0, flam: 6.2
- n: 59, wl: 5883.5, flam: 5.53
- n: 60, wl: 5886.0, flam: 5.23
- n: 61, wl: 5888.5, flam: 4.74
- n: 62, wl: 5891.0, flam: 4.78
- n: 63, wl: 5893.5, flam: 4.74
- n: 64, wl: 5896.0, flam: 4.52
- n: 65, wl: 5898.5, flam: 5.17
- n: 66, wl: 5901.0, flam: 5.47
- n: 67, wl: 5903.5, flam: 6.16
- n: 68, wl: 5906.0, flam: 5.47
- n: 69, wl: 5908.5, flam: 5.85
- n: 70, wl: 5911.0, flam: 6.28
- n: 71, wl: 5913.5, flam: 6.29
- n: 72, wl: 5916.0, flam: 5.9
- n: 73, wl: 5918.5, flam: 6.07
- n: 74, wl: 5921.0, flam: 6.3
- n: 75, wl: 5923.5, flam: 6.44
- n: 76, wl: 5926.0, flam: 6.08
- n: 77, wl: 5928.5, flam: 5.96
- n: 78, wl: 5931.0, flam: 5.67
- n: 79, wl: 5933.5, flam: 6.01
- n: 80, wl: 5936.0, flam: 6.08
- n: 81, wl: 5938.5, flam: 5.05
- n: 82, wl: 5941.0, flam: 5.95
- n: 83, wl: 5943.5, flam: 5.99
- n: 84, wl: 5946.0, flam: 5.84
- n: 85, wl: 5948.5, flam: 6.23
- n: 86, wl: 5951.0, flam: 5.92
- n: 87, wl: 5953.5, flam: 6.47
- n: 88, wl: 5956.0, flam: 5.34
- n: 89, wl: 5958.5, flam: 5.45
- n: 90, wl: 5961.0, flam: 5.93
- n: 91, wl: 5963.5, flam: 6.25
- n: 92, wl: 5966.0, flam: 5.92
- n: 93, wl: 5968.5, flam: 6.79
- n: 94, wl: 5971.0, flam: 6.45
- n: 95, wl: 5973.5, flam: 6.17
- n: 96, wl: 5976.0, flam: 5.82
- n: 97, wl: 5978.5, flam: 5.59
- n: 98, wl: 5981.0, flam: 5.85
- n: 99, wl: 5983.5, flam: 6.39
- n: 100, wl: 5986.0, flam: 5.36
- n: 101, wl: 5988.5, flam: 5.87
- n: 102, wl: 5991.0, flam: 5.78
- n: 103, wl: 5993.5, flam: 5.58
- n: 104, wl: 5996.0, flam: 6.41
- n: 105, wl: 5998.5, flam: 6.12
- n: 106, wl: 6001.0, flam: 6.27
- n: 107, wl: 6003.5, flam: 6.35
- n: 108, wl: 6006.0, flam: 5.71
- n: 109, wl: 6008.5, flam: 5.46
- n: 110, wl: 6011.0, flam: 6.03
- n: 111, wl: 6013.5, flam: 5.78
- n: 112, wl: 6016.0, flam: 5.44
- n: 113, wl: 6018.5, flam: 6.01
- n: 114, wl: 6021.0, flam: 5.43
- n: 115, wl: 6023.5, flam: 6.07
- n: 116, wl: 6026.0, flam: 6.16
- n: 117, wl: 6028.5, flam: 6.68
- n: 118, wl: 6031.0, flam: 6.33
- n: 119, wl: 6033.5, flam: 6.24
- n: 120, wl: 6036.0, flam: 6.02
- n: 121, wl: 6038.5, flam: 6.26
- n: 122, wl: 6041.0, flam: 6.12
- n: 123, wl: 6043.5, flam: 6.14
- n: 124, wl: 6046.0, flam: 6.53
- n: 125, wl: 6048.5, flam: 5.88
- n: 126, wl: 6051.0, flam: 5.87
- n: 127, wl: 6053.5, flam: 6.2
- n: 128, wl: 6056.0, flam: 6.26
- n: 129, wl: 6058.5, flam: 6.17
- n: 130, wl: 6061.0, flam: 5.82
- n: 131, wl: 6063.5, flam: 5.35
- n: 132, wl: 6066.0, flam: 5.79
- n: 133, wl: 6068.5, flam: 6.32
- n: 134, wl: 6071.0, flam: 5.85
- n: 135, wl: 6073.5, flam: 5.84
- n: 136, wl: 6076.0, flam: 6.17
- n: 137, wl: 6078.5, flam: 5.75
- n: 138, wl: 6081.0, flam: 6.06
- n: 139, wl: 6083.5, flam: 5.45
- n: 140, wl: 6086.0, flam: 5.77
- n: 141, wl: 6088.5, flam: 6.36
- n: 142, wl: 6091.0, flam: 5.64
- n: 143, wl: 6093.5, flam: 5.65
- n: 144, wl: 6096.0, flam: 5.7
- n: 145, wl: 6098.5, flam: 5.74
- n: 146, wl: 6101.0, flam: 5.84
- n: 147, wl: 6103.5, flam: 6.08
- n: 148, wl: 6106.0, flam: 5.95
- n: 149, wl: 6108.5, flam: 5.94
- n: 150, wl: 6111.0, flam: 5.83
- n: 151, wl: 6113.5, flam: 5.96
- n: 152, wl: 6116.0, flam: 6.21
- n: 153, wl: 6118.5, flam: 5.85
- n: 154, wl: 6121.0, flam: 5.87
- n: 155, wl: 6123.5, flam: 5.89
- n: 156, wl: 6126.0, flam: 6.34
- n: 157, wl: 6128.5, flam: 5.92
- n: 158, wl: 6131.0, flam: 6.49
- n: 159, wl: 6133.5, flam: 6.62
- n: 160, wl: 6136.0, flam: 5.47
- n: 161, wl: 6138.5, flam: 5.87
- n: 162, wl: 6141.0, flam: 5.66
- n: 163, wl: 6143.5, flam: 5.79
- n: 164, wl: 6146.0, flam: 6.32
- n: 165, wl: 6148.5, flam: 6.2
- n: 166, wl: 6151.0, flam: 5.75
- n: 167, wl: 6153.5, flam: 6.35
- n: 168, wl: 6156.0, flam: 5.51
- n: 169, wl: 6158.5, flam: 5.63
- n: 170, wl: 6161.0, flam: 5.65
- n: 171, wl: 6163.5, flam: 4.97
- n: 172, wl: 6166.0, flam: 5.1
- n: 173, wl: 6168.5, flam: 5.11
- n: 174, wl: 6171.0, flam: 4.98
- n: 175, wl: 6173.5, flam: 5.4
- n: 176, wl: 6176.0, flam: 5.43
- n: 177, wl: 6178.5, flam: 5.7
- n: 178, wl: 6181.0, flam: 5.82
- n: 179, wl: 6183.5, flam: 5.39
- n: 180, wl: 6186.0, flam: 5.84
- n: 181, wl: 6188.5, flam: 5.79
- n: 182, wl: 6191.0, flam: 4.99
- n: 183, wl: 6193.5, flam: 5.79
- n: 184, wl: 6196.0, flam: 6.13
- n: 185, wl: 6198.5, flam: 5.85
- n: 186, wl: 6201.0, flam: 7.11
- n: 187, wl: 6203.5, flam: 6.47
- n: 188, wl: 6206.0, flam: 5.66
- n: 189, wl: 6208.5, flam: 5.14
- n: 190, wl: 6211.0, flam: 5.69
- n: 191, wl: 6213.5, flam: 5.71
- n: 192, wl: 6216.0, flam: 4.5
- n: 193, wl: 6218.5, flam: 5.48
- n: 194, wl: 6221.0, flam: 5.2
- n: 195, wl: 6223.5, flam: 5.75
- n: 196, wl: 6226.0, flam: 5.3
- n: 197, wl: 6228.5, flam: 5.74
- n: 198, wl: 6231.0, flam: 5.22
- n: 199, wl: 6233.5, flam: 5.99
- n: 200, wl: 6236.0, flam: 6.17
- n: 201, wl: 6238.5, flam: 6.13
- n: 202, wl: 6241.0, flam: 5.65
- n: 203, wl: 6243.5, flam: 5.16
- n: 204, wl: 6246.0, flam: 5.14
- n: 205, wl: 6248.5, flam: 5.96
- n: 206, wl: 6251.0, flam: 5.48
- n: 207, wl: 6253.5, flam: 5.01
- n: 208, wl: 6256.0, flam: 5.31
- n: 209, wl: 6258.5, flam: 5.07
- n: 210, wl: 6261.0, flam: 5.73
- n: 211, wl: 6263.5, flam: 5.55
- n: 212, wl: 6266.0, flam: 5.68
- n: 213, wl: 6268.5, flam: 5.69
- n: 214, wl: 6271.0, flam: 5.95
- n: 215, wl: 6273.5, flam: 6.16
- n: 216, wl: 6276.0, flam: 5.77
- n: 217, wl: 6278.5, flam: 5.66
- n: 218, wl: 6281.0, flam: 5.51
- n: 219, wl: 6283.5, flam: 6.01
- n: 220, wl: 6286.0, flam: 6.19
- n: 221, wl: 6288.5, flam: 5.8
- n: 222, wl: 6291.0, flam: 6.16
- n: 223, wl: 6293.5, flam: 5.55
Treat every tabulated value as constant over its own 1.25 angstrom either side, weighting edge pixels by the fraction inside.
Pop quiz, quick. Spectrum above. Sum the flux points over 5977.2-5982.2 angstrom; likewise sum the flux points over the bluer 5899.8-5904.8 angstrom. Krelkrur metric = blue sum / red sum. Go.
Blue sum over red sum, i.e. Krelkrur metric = 1.02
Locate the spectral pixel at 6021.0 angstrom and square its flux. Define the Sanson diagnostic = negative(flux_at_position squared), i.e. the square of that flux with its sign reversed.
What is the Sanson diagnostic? -29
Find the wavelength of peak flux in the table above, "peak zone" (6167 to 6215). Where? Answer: 6201.0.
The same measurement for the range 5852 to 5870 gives 5861.0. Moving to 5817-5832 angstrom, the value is 5826.0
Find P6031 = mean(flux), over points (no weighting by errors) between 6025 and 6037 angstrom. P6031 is 6.29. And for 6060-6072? 5.83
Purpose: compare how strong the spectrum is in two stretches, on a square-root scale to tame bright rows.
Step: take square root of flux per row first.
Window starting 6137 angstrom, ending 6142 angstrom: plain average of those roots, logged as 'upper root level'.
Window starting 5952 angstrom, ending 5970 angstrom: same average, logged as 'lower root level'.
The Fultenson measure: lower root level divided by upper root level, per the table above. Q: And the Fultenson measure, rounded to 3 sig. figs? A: 1.02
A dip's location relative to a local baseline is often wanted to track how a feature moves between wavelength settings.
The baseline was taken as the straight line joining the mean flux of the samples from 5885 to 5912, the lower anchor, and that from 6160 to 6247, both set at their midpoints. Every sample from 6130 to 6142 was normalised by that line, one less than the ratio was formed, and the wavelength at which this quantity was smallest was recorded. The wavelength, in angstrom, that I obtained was 6136.0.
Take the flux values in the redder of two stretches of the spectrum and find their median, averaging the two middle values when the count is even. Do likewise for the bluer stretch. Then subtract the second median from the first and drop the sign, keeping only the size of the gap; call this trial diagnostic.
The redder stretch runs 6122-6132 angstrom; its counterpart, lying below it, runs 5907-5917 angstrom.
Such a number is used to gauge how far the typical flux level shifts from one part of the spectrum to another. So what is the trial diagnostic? 0.0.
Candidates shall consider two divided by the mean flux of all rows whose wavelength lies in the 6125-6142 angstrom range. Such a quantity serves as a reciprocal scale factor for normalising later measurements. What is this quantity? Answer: 0.330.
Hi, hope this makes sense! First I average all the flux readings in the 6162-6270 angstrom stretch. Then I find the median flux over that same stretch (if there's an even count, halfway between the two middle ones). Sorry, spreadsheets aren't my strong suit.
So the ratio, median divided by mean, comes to 1.02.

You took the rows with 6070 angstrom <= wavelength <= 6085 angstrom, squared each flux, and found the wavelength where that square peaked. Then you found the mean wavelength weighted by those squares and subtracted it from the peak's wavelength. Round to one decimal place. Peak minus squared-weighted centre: -1.1 angstrom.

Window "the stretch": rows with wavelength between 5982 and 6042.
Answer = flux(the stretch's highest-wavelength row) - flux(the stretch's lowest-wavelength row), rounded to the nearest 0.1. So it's -0.3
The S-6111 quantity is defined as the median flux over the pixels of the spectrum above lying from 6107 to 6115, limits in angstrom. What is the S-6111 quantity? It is 5.9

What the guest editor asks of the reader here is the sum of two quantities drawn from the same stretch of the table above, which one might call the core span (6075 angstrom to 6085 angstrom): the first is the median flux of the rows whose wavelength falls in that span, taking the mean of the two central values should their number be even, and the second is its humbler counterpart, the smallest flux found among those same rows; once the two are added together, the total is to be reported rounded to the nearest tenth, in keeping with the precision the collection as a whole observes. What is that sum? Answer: 11.4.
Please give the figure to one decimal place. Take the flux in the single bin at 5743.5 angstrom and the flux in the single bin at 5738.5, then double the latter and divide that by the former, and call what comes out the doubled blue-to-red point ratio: 1.9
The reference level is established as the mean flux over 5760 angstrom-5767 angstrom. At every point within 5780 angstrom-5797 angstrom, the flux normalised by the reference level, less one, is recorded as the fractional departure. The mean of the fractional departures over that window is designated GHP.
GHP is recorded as -0.01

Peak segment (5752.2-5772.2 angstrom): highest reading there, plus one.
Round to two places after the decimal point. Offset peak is 7.39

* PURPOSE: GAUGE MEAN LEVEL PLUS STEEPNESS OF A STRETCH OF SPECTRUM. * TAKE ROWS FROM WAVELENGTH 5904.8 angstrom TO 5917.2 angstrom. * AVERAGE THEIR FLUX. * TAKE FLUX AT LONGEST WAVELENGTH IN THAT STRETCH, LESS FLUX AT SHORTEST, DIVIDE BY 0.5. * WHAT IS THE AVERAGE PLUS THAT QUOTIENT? 6.8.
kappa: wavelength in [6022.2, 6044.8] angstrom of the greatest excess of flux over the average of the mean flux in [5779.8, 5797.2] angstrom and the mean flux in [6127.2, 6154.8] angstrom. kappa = 6028.5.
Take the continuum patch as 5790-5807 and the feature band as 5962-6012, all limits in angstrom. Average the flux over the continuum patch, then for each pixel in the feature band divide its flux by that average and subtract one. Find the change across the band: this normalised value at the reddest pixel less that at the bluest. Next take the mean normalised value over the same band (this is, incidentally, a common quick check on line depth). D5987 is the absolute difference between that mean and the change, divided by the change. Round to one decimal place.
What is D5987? -1.0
